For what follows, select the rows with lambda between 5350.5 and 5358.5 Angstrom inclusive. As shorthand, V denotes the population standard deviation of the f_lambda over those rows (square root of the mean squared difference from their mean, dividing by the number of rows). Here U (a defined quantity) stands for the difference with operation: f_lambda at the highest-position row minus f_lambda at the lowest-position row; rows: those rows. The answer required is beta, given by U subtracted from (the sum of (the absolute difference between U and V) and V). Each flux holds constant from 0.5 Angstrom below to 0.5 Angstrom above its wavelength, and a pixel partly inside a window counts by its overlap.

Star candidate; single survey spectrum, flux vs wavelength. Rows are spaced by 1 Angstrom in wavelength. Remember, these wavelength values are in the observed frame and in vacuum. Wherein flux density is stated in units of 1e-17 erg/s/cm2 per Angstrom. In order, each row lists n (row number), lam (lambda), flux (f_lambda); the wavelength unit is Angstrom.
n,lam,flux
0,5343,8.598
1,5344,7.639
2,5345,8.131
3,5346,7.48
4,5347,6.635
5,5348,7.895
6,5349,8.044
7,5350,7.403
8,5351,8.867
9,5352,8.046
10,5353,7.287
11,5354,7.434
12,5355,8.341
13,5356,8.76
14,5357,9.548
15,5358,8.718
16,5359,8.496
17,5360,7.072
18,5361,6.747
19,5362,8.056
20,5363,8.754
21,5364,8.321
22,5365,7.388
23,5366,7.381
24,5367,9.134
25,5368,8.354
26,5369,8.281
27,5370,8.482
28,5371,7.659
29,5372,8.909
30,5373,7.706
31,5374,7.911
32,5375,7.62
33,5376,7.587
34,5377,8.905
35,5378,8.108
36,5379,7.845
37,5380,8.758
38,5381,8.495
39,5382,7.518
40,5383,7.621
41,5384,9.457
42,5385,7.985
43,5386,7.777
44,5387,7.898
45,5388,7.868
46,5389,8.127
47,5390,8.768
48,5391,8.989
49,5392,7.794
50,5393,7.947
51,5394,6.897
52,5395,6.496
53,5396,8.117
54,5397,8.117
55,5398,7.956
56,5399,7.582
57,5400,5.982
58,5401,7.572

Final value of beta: 1.7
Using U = -0.1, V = 0.71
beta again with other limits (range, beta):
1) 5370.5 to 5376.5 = 1.1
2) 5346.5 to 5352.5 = 0.0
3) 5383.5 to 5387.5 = 4.5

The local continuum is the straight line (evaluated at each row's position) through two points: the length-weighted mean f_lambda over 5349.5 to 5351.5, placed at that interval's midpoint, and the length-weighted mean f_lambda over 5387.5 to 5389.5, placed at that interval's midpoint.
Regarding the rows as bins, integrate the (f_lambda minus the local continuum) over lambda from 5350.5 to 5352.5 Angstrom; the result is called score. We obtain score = 0.7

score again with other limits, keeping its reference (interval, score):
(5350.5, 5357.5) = 1.4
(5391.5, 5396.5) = -2.6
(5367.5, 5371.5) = 0.5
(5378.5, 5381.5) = 1.0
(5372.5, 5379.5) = -0.6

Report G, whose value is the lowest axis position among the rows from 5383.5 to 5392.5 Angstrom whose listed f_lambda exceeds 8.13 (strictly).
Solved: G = 5384 Angstrom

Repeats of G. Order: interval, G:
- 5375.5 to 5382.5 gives 5377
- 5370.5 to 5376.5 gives 5372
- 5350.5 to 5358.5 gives 5351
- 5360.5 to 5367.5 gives 5363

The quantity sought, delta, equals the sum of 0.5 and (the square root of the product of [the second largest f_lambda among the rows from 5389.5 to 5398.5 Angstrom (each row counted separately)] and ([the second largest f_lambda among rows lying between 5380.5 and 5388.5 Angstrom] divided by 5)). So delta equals 4.36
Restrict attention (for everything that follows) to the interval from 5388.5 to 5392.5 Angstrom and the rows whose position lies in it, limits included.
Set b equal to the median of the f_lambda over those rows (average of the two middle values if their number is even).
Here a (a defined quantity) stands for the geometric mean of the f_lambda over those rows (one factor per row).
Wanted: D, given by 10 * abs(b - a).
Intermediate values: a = 8.4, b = 8.4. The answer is 0.4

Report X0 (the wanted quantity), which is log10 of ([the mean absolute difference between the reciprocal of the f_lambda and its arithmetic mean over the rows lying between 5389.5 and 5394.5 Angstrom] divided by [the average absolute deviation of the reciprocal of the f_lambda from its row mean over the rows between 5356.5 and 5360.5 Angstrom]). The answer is -0.05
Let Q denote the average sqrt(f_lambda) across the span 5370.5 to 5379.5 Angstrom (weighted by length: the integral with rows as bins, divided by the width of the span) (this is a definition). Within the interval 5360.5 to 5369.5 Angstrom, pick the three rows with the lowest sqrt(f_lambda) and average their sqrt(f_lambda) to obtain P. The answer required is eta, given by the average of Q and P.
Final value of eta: 2.75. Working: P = 2.68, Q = 2.83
